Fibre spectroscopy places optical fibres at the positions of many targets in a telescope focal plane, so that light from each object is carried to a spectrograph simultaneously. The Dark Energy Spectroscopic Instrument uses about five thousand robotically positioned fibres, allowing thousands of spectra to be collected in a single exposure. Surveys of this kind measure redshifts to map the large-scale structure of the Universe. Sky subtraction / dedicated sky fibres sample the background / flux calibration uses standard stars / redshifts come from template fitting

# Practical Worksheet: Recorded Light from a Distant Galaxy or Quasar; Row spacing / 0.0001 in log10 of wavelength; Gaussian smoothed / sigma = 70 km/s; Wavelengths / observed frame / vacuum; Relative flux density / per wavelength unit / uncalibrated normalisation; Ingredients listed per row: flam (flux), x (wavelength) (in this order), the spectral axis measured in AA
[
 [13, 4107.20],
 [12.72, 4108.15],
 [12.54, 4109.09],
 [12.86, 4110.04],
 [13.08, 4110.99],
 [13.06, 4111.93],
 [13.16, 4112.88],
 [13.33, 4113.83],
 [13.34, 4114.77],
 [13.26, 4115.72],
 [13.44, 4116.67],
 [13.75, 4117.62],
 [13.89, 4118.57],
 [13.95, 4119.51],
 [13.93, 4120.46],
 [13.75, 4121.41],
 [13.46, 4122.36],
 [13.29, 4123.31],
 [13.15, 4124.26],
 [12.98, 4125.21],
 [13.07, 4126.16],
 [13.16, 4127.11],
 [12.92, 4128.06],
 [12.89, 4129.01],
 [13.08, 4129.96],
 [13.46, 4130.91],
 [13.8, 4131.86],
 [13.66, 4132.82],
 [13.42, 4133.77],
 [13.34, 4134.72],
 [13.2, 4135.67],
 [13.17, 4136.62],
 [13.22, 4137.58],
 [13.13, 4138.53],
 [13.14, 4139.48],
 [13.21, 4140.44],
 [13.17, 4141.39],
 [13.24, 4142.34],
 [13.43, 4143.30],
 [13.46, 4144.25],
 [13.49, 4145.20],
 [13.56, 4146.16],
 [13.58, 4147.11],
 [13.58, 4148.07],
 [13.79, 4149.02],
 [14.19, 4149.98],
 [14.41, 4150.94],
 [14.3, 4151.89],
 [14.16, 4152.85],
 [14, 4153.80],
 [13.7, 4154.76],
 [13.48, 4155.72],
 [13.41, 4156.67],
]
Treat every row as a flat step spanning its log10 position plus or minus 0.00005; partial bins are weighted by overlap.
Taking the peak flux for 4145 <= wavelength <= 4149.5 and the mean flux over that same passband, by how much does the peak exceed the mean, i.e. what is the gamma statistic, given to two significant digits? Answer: 0.19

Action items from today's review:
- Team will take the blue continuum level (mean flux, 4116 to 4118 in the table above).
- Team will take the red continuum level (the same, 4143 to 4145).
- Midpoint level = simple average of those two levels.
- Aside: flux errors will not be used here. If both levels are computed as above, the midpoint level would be 13.5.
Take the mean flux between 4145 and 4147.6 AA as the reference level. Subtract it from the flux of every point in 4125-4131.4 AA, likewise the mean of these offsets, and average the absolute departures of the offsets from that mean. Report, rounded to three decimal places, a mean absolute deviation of 0.131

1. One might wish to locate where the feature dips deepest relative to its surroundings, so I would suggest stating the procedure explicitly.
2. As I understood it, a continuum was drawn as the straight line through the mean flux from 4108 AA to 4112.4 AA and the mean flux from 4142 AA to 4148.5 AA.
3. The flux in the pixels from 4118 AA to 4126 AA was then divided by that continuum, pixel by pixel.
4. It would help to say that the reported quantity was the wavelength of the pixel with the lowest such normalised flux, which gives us 4125.21 AA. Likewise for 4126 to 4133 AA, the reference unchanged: 4129.01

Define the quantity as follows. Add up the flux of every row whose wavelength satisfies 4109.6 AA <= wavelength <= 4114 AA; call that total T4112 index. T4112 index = 65.5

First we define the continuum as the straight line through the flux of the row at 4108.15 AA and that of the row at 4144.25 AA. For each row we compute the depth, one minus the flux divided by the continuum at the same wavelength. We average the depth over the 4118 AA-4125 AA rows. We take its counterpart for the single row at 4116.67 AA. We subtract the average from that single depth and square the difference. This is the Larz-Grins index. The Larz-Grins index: 0.0000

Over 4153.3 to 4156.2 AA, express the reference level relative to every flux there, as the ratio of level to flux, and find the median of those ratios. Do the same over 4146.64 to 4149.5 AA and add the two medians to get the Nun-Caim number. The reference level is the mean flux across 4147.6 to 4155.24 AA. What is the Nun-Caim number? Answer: 2.06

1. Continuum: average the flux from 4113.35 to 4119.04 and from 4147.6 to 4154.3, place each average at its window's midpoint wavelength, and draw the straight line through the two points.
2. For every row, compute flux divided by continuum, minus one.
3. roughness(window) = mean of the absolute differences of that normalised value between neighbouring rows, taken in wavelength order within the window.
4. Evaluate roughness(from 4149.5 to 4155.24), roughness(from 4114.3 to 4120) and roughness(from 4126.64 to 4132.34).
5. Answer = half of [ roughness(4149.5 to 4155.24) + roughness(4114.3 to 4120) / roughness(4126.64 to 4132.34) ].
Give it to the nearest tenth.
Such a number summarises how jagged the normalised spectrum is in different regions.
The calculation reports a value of 0.3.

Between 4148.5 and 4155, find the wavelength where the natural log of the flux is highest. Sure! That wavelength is 4150.94 AA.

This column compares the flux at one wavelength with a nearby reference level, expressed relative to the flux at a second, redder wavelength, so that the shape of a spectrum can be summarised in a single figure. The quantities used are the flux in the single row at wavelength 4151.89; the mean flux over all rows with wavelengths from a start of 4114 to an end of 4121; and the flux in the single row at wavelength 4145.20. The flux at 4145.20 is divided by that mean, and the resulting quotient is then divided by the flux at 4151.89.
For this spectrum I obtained 0.069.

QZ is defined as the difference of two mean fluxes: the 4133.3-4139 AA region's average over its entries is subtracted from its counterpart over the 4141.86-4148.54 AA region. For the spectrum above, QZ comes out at 0.2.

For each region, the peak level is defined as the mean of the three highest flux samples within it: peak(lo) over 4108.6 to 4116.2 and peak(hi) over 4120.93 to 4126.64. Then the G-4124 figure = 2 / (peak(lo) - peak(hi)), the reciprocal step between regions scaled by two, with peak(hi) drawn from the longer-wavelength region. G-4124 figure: -11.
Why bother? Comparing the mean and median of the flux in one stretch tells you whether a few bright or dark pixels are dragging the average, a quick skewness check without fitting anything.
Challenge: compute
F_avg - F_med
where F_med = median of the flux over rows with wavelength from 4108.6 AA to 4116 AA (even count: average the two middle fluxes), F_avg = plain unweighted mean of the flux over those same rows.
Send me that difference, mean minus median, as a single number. -0.04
